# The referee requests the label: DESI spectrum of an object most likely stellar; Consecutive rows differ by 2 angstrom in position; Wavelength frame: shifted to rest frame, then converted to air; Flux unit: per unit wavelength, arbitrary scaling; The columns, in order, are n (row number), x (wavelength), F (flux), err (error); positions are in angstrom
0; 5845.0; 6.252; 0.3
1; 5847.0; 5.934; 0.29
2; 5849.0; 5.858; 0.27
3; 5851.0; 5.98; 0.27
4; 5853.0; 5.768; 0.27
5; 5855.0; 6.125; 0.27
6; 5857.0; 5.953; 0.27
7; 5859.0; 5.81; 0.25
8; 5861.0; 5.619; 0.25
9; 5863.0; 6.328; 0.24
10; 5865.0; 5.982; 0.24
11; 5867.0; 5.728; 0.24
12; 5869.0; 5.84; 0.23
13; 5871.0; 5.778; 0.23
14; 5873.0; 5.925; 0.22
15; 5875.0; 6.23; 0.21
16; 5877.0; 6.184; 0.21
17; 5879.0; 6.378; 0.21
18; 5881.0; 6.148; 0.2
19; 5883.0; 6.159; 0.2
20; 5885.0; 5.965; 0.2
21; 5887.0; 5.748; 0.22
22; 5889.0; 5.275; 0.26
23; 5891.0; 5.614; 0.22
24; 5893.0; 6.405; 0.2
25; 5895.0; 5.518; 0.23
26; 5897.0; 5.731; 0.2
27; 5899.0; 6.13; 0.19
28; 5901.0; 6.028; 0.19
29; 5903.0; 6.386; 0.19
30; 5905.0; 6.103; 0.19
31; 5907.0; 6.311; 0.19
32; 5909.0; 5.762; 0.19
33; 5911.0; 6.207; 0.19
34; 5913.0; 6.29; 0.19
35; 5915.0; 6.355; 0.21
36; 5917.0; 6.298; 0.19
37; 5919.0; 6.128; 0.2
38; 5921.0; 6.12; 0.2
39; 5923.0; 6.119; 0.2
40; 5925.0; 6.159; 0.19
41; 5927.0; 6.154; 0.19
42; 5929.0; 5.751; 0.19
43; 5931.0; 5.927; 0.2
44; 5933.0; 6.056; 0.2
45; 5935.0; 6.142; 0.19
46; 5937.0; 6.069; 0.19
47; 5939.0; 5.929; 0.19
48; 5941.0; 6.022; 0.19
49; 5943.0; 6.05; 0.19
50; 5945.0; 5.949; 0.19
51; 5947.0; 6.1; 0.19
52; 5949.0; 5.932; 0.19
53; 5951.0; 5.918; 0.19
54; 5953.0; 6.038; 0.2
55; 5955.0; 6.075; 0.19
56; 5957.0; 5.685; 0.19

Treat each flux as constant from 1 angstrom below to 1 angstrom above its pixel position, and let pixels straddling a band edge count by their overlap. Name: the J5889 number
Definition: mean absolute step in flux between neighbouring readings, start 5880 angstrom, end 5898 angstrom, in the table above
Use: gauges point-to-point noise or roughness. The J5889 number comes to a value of 0.39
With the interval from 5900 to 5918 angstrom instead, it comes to 0.26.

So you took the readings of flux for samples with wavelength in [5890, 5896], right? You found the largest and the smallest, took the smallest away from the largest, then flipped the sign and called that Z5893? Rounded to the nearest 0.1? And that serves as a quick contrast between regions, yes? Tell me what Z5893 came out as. -0.9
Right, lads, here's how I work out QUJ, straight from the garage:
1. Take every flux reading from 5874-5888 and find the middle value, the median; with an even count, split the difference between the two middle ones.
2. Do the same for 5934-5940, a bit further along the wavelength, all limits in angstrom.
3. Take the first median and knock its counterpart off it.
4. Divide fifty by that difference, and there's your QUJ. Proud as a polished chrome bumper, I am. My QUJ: 556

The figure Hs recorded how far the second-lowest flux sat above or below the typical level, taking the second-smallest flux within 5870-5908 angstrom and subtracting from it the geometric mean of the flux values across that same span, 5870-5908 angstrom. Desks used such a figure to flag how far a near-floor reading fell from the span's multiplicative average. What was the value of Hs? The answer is -0.47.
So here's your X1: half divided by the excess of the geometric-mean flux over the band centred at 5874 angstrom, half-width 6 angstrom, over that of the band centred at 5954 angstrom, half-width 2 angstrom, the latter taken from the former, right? -108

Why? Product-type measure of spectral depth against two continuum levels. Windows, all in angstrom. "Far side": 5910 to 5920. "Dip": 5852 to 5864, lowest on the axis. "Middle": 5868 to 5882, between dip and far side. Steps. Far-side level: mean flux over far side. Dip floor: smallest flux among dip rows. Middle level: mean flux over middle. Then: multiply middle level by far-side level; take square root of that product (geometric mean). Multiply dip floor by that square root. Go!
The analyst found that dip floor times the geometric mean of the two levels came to 34.6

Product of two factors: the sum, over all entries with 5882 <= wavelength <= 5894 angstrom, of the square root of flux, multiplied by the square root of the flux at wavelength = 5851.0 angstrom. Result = 35.5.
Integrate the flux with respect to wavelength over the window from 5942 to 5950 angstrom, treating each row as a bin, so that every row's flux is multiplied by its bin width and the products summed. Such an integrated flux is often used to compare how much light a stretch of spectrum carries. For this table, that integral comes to 48.06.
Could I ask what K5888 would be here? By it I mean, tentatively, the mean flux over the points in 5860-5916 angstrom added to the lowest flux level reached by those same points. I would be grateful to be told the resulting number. 11.3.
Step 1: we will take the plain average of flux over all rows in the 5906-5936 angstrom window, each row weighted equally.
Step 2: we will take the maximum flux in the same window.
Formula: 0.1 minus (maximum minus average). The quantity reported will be -0.14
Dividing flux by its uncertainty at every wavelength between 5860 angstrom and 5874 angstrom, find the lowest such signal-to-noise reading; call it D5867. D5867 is 22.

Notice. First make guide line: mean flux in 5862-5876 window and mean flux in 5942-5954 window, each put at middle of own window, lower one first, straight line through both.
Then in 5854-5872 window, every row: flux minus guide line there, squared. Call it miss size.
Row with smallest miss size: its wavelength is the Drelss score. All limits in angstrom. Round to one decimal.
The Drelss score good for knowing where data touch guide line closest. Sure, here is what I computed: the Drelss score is 5865.0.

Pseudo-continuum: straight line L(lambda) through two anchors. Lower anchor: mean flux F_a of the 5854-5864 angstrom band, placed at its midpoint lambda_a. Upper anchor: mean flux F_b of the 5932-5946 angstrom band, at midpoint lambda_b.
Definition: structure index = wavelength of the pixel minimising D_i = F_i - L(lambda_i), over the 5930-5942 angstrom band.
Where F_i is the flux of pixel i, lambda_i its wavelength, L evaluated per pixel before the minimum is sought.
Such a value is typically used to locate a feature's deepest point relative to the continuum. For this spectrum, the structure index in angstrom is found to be 5939.0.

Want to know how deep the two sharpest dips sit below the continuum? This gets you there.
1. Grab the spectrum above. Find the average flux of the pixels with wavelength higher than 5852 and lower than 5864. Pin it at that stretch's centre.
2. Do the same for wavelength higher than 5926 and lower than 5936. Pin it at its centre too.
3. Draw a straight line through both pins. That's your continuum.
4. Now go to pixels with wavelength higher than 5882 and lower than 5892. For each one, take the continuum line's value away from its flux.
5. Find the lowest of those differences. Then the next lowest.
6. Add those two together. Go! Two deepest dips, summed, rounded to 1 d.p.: -1.0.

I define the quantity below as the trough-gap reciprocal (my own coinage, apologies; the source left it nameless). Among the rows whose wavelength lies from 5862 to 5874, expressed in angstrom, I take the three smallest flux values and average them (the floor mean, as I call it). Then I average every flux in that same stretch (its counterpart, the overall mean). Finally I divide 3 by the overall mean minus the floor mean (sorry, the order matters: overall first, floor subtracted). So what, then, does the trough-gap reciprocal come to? 20.2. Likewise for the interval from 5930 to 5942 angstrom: 46.3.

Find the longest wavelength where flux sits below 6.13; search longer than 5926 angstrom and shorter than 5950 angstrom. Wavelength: 5949.0 angstrom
